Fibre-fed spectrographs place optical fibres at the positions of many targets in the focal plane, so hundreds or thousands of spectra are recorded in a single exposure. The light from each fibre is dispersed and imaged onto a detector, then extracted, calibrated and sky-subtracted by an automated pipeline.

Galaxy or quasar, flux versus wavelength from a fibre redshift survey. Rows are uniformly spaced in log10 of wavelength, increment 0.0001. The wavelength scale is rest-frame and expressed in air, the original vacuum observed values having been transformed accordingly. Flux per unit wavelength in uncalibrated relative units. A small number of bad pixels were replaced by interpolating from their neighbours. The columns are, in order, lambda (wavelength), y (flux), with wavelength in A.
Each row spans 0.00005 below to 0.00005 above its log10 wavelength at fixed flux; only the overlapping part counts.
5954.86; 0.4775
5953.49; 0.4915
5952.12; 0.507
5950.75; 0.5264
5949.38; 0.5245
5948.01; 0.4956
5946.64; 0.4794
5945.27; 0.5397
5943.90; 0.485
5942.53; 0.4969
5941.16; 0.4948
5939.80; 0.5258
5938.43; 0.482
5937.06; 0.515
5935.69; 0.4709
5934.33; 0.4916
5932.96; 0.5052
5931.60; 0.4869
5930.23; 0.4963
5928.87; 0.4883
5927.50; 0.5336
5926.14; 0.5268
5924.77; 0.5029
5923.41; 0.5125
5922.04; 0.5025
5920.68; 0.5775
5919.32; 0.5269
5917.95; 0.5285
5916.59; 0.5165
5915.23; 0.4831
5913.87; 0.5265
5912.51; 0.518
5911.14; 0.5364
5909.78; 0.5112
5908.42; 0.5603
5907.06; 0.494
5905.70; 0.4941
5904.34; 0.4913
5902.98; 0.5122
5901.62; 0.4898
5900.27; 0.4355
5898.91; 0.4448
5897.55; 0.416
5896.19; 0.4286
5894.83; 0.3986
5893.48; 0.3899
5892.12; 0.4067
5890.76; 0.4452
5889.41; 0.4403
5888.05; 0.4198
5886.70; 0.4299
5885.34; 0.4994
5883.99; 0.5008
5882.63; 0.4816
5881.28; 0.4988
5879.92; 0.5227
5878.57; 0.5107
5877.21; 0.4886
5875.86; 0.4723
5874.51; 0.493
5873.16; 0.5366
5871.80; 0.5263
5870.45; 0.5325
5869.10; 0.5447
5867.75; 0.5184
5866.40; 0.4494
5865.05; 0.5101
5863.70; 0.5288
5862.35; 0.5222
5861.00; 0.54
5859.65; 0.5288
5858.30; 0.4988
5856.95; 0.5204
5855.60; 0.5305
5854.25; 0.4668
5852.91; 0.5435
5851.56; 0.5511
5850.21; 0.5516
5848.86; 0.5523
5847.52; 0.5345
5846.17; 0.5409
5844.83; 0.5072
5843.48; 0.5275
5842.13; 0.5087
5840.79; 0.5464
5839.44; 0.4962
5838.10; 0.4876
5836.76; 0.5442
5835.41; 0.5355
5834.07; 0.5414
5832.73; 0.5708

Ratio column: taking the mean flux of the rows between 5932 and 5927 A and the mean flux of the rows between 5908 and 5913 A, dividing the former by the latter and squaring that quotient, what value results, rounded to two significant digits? 0.89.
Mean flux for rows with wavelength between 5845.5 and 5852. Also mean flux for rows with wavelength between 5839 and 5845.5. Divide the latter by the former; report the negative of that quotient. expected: -0.95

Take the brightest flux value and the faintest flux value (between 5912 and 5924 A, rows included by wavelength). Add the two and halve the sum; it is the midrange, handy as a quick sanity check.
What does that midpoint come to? 0.530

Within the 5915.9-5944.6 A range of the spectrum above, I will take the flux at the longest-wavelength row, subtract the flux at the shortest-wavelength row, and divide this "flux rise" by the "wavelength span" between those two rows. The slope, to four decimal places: -0.0012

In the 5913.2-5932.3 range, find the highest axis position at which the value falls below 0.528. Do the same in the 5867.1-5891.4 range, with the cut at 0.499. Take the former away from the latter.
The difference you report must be -40.8 A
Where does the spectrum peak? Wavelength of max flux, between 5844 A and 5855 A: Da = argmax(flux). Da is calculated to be 5848.86 A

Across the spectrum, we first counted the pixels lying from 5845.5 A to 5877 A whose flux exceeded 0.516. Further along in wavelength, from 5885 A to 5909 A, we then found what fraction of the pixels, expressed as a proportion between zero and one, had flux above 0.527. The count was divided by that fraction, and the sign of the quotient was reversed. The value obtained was -306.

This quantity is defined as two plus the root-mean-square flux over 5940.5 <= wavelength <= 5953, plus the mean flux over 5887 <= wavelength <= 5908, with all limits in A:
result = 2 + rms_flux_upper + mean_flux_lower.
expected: 2.95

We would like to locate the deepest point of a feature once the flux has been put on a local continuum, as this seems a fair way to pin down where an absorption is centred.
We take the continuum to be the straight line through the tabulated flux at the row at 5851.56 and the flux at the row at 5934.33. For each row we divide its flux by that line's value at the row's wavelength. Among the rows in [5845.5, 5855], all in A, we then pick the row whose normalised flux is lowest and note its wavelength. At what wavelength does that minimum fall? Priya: 5854.25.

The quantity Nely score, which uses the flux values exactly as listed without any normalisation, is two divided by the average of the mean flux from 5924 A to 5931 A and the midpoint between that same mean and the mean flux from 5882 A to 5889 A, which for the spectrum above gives 4.01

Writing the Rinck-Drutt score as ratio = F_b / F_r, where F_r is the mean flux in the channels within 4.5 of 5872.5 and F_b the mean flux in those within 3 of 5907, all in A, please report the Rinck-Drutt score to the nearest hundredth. 0.99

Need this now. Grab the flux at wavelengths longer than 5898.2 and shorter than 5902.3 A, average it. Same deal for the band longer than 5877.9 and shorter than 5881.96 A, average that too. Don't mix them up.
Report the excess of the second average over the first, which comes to 0.054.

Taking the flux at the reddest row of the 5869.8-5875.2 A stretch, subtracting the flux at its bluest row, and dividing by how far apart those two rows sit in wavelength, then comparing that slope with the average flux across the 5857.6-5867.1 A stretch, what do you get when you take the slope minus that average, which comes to -0.521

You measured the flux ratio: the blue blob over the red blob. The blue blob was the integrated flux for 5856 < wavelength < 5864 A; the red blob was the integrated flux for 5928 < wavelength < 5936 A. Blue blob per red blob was 1.06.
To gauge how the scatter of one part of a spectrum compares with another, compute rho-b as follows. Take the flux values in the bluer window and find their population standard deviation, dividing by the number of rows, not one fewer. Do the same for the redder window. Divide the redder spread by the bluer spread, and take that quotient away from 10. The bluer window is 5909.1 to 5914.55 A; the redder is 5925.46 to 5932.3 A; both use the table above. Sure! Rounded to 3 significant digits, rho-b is 7.90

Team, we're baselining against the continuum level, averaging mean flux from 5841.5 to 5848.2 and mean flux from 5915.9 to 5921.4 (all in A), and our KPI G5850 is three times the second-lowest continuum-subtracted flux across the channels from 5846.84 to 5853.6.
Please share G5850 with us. 0.04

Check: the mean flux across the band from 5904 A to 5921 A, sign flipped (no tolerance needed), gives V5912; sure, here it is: -0.520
